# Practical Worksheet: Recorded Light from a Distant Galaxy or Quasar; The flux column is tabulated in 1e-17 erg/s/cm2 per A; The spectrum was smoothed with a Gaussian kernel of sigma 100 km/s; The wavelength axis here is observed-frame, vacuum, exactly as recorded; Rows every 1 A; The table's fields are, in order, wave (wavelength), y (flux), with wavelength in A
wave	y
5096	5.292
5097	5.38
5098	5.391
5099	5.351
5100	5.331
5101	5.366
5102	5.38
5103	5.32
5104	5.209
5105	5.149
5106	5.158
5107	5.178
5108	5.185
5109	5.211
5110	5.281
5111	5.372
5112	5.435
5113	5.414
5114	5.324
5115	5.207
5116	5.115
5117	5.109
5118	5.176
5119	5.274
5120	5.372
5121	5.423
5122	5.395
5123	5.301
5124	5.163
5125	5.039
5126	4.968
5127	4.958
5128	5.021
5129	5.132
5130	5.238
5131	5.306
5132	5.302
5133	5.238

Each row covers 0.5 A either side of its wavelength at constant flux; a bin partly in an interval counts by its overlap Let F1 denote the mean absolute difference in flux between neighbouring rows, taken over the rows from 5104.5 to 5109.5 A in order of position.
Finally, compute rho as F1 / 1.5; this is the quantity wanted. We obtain 0.010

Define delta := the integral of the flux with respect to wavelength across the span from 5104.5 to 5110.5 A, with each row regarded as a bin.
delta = 31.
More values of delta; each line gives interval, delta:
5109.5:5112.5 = 16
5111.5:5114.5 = 16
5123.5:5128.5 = 25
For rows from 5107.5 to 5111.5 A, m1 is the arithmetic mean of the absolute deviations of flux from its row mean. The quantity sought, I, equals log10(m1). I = -1.19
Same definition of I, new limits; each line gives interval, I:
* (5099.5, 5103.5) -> -1.62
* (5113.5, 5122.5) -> -0.99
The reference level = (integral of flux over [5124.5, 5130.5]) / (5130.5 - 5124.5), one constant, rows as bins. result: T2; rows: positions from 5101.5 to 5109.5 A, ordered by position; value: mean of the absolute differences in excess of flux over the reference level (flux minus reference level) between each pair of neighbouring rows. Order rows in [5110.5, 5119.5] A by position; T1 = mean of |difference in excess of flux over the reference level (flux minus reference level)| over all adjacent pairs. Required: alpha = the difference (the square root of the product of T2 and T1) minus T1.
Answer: -0.015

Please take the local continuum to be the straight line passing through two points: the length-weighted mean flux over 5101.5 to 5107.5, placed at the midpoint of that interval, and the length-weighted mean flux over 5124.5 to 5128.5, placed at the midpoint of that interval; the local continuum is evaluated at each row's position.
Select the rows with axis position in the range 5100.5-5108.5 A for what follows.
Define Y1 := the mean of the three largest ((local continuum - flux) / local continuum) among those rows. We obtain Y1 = 0.011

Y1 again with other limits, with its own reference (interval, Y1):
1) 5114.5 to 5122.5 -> -0.007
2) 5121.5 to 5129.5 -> 0.003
